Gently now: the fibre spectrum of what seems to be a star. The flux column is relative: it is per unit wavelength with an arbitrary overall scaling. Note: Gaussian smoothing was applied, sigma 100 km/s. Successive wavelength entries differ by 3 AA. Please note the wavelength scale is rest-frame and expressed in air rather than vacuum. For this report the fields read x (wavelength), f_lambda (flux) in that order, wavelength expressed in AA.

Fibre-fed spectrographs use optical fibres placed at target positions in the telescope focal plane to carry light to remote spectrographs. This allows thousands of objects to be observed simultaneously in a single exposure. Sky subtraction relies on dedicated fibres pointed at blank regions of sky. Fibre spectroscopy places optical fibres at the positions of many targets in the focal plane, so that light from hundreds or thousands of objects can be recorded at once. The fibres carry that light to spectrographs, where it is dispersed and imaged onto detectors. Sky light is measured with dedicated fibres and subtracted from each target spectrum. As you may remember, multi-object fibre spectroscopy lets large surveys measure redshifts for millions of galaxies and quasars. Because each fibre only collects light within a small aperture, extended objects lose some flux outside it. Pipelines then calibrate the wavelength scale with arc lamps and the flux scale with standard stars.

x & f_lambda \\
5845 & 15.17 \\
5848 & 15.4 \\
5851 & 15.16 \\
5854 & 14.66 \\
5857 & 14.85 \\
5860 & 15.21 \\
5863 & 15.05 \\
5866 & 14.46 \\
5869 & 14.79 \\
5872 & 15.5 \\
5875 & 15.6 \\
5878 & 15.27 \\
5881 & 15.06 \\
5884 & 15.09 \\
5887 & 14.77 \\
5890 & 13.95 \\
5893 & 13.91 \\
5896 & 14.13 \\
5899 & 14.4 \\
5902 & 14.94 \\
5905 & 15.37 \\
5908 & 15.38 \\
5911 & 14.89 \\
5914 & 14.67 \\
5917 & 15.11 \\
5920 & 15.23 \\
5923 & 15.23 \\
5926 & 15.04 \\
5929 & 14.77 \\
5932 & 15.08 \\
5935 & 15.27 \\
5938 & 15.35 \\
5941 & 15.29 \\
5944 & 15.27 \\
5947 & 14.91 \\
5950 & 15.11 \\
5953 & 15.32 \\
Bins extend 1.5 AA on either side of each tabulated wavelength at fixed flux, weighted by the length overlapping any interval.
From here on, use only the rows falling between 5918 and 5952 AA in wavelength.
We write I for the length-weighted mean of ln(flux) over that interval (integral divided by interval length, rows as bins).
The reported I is 2.72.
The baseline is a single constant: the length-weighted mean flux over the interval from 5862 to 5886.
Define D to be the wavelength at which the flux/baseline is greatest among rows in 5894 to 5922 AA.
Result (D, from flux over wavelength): 5908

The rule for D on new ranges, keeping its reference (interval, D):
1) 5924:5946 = 5938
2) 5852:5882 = 5875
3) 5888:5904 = 5902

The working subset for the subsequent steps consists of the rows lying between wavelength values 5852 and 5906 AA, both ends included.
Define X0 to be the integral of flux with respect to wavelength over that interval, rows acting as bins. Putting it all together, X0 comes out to 801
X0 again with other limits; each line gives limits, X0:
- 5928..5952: 363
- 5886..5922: 530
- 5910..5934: 360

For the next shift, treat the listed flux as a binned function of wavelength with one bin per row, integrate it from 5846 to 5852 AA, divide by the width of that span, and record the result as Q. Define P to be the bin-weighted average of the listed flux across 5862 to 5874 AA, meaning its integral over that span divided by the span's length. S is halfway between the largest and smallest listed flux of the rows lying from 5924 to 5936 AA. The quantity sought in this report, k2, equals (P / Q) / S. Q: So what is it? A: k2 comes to 0.0652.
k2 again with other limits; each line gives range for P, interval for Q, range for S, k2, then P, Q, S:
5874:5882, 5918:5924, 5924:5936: 0.0670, 15.3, 15.2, 15.0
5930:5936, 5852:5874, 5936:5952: 0.0669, 15.1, 15.0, 15.1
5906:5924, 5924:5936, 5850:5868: 0.0676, 15.1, 15.0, 14.8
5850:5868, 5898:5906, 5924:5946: 0.0663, 14.9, 14.9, 15.1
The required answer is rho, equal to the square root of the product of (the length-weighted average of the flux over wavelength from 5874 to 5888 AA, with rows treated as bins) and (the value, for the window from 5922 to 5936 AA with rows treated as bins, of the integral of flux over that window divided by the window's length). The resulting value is 15.1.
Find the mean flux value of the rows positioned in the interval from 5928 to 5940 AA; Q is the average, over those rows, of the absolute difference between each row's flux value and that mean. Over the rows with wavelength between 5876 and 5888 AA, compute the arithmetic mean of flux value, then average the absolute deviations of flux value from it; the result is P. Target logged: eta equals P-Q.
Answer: -0.05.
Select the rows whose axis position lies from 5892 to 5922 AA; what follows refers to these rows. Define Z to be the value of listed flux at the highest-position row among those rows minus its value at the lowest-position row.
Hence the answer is 1.32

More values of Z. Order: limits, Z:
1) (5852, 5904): 0.28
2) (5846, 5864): -0.35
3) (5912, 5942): 0.62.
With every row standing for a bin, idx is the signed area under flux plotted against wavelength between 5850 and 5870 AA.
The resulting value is 298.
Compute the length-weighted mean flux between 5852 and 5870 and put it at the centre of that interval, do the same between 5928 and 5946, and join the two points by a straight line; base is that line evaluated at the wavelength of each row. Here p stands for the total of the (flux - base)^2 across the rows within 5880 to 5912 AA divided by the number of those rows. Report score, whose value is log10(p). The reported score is -0.48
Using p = 0.33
